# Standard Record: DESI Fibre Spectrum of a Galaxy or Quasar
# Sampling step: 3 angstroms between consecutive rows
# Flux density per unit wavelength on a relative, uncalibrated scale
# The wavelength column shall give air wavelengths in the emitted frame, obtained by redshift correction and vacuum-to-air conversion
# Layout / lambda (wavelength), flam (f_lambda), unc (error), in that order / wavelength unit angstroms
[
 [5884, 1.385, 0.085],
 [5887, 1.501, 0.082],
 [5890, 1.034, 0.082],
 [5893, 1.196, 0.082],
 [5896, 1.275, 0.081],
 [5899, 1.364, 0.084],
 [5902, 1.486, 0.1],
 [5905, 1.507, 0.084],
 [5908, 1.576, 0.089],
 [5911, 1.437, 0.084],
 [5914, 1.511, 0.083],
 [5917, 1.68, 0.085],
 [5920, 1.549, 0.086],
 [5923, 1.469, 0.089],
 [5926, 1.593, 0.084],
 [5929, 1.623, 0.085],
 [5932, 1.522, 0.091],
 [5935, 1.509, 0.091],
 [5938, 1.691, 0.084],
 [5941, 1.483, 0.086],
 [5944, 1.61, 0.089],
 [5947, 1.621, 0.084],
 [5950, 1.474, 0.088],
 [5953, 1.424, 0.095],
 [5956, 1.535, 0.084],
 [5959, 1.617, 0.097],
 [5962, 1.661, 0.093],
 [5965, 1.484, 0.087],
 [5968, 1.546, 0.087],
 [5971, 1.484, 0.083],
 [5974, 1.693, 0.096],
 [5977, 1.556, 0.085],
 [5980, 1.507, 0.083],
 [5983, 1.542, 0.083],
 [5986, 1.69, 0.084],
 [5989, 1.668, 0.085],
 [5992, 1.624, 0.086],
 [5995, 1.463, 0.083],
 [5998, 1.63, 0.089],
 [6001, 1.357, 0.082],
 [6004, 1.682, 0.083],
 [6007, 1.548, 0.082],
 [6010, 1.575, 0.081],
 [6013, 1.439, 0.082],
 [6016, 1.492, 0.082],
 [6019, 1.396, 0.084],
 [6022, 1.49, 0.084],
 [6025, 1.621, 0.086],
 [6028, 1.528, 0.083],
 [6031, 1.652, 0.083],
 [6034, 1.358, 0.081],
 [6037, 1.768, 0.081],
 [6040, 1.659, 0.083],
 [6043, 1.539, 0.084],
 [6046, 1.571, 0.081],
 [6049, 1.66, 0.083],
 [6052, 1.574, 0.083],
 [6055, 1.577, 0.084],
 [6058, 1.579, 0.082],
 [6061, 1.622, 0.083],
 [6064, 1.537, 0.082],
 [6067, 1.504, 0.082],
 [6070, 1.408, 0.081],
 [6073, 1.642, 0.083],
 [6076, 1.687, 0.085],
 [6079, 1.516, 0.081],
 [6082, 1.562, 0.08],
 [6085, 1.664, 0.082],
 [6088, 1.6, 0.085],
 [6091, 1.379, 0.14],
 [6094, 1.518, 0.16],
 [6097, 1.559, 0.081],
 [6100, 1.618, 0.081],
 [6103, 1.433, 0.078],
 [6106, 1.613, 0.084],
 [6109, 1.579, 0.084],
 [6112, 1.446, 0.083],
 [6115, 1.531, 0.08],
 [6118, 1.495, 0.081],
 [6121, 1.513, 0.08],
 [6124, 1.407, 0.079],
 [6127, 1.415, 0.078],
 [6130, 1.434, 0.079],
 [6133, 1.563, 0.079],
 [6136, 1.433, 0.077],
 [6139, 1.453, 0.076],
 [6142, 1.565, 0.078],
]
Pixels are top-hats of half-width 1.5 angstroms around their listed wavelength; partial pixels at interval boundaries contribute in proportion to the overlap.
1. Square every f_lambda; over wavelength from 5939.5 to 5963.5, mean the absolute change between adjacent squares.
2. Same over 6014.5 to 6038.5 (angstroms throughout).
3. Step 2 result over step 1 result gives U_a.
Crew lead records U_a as 2.17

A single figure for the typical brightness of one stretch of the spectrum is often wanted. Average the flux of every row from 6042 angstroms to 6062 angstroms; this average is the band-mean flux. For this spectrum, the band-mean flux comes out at 1.59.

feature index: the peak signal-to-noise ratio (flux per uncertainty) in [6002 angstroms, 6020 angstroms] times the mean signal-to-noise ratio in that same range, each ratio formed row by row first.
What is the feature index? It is 375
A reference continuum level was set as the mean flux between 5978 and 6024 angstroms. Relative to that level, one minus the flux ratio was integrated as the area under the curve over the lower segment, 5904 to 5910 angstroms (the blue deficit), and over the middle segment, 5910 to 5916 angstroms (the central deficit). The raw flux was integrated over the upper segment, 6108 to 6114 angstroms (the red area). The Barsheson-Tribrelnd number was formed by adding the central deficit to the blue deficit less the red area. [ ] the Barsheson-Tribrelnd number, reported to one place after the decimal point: -8.8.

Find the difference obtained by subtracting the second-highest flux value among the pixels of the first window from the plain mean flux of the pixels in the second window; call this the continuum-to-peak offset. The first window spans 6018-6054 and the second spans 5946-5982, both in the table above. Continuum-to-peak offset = -0.11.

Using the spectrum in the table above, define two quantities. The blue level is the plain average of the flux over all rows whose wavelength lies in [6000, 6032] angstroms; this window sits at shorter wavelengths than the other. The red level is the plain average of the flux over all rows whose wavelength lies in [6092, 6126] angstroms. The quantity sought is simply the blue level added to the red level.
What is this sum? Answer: 3.04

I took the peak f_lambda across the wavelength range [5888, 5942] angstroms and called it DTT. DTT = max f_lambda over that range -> 1.691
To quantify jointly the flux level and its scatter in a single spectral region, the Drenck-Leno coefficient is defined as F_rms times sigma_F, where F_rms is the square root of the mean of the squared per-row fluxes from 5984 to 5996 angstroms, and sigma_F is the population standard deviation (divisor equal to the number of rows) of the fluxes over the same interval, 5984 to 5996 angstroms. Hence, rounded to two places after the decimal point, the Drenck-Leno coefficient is 0.14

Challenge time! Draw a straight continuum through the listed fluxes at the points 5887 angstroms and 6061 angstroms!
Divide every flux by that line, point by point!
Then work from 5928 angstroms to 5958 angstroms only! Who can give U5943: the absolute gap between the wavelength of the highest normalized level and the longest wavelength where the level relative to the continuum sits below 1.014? 18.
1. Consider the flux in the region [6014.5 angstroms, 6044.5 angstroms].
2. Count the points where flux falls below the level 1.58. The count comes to 6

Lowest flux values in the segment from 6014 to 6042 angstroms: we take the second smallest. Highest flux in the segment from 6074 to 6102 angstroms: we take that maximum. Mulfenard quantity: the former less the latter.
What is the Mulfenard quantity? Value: -0.291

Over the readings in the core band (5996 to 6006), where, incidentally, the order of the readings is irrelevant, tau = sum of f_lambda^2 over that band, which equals 7.3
